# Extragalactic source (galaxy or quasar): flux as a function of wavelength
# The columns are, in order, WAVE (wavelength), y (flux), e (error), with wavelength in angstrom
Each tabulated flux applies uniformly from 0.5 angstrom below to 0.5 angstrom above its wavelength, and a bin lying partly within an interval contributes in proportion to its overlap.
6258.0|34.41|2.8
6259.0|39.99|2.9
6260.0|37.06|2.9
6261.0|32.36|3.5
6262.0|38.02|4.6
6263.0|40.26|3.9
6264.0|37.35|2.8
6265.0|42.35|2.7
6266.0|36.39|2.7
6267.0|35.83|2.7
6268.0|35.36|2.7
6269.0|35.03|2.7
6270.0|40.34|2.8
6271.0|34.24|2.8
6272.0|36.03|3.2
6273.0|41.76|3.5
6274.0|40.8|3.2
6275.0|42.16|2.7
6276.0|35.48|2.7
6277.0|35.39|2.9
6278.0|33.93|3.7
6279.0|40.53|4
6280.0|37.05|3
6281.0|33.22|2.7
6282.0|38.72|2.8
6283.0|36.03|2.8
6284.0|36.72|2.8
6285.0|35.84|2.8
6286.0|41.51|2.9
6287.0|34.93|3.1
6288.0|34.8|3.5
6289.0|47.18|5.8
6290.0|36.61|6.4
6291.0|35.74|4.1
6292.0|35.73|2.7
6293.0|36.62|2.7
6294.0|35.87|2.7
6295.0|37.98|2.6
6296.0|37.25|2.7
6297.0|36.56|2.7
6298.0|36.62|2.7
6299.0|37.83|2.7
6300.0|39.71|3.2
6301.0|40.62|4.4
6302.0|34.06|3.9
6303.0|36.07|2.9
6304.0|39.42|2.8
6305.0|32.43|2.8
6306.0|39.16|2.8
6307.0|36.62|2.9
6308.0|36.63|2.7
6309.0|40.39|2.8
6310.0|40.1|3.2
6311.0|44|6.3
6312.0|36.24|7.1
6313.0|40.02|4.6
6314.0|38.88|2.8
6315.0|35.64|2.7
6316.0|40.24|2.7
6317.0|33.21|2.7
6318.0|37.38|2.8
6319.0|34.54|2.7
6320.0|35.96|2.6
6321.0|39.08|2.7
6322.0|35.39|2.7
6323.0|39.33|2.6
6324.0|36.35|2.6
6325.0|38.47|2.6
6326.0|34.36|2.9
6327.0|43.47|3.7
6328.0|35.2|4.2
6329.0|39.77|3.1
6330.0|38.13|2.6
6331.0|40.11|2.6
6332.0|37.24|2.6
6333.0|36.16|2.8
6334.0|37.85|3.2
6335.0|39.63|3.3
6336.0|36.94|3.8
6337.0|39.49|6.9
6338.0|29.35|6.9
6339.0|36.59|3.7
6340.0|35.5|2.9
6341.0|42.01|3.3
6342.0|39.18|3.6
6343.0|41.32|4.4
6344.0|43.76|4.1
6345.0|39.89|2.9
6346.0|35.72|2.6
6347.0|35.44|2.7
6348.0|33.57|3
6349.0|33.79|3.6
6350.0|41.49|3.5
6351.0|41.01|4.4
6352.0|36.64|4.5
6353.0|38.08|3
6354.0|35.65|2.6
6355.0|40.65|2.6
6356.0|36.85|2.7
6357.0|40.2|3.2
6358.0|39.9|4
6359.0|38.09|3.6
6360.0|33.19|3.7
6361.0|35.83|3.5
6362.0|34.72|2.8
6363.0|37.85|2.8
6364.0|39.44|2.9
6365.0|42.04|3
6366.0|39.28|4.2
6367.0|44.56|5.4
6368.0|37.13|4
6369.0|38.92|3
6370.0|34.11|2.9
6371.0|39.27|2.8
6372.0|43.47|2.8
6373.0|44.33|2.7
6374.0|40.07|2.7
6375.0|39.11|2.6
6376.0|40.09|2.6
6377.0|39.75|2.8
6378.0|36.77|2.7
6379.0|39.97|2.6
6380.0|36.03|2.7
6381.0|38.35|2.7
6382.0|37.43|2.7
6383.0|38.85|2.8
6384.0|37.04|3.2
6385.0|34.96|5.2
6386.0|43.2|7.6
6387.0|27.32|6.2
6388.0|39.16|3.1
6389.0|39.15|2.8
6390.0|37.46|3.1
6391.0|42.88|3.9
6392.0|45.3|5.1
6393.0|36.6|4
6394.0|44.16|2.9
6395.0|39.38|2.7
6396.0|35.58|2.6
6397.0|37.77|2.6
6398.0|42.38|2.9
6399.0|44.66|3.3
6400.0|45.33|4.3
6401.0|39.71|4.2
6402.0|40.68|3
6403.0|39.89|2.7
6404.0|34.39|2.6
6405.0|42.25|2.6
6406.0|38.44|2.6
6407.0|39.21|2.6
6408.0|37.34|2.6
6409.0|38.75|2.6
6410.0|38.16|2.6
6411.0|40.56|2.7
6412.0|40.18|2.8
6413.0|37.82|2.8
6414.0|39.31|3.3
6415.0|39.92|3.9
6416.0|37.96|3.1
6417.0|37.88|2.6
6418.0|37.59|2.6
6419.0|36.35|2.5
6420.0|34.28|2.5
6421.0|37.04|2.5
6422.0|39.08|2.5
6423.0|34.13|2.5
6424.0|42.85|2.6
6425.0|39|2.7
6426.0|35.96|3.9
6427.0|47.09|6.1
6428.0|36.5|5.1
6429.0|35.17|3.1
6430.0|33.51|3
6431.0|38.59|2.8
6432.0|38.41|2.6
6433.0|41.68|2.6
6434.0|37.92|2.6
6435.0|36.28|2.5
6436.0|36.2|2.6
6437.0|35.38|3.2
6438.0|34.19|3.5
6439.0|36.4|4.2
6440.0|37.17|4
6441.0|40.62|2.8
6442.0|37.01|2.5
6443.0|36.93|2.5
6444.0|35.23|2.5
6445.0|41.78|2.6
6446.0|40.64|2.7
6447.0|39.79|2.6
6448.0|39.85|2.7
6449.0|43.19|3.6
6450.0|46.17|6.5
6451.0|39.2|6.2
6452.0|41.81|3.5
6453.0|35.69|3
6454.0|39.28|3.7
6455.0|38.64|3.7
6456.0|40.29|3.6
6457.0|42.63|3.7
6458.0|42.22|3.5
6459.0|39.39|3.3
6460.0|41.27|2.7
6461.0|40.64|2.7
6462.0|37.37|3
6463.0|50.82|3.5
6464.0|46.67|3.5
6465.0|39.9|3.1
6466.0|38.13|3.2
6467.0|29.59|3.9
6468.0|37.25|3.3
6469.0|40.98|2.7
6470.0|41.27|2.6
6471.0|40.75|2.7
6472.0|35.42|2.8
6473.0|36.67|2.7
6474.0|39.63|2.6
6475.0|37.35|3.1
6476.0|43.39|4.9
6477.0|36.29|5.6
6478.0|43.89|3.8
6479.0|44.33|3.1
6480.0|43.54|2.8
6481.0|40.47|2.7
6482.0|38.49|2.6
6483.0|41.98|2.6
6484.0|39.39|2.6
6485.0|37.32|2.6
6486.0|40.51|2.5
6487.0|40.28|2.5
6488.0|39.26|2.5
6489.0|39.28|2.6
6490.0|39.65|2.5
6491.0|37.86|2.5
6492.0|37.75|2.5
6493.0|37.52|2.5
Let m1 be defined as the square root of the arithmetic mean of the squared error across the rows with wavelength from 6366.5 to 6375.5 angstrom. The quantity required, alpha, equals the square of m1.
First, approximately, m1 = 3.33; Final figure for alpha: 11.1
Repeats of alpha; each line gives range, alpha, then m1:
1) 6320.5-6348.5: 12.7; 3.57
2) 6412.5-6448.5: 9.8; 3.12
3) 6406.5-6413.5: 7.1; 2.67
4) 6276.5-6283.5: 10.0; 3.16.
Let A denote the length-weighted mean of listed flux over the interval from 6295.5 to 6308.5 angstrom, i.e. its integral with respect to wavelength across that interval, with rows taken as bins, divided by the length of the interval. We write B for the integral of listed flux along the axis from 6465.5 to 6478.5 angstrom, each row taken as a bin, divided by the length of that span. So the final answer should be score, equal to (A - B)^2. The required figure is 1.8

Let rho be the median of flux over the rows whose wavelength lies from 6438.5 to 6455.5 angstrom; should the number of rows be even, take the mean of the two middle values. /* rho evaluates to 39.3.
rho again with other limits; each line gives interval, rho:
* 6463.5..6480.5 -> 39.9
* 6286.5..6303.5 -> 36.6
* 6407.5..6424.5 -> 38.0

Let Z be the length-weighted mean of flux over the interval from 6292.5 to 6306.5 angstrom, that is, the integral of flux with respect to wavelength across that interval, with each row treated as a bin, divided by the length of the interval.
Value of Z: 37.2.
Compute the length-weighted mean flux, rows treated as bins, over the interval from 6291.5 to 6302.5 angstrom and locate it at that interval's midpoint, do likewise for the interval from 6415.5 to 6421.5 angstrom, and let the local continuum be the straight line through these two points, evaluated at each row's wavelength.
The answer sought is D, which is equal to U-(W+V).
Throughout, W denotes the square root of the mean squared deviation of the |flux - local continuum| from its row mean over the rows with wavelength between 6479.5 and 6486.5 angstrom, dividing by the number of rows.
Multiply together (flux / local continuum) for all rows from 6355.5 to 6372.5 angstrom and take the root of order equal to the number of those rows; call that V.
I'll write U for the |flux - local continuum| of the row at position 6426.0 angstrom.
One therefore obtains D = -2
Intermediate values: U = 1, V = 1.04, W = 1.9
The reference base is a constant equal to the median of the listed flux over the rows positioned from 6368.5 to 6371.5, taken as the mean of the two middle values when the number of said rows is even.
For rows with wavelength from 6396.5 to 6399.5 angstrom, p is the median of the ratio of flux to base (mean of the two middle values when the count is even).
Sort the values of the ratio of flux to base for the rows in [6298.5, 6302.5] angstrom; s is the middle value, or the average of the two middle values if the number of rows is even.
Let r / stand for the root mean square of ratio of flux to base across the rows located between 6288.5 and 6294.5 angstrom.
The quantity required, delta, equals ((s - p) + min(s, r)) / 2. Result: 0.44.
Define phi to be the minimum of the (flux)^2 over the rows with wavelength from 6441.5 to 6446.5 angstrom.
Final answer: 1241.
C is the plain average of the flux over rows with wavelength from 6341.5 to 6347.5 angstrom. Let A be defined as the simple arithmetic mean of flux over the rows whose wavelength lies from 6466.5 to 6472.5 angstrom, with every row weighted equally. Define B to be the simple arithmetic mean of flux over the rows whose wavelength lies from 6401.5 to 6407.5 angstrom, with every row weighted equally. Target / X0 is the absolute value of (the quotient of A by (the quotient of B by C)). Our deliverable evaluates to 37.6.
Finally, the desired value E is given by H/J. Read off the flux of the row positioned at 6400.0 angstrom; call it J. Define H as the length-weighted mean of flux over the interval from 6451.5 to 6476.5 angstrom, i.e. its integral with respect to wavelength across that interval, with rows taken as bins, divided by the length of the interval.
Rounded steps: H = 39.9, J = 45.33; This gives 0.88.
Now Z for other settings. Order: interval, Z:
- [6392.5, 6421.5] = 39.1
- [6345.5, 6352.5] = 36.8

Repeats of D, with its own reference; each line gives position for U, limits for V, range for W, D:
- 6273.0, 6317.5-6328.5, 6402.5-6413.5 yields 2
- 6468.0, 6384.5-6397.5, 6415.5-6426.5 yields -2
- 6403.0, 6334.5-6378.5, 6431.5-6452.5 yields 0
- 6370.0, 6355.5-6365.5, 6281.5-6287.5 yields 1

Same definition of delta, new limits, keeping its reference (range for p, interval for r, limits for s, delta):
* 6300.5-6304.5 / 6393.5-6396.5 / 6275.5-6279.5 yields 0.43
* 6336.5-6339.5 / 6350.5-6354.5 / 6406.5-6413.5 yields 0.51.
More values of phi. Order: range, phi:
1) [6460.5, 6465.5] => 1397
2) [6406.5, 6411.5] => 1394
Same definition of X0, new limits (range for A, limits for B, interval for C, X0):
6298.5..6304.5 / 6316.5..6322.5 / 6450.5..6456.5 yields 41.4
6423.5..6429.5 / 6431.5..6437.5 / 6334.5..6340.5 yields 38.0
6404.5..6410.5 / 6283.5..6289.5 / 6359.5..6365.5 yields 37.7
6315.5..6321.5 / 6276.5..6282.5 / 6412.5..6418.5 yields 38.7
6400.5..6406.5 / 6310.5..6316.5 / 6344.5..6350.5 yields 36.7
